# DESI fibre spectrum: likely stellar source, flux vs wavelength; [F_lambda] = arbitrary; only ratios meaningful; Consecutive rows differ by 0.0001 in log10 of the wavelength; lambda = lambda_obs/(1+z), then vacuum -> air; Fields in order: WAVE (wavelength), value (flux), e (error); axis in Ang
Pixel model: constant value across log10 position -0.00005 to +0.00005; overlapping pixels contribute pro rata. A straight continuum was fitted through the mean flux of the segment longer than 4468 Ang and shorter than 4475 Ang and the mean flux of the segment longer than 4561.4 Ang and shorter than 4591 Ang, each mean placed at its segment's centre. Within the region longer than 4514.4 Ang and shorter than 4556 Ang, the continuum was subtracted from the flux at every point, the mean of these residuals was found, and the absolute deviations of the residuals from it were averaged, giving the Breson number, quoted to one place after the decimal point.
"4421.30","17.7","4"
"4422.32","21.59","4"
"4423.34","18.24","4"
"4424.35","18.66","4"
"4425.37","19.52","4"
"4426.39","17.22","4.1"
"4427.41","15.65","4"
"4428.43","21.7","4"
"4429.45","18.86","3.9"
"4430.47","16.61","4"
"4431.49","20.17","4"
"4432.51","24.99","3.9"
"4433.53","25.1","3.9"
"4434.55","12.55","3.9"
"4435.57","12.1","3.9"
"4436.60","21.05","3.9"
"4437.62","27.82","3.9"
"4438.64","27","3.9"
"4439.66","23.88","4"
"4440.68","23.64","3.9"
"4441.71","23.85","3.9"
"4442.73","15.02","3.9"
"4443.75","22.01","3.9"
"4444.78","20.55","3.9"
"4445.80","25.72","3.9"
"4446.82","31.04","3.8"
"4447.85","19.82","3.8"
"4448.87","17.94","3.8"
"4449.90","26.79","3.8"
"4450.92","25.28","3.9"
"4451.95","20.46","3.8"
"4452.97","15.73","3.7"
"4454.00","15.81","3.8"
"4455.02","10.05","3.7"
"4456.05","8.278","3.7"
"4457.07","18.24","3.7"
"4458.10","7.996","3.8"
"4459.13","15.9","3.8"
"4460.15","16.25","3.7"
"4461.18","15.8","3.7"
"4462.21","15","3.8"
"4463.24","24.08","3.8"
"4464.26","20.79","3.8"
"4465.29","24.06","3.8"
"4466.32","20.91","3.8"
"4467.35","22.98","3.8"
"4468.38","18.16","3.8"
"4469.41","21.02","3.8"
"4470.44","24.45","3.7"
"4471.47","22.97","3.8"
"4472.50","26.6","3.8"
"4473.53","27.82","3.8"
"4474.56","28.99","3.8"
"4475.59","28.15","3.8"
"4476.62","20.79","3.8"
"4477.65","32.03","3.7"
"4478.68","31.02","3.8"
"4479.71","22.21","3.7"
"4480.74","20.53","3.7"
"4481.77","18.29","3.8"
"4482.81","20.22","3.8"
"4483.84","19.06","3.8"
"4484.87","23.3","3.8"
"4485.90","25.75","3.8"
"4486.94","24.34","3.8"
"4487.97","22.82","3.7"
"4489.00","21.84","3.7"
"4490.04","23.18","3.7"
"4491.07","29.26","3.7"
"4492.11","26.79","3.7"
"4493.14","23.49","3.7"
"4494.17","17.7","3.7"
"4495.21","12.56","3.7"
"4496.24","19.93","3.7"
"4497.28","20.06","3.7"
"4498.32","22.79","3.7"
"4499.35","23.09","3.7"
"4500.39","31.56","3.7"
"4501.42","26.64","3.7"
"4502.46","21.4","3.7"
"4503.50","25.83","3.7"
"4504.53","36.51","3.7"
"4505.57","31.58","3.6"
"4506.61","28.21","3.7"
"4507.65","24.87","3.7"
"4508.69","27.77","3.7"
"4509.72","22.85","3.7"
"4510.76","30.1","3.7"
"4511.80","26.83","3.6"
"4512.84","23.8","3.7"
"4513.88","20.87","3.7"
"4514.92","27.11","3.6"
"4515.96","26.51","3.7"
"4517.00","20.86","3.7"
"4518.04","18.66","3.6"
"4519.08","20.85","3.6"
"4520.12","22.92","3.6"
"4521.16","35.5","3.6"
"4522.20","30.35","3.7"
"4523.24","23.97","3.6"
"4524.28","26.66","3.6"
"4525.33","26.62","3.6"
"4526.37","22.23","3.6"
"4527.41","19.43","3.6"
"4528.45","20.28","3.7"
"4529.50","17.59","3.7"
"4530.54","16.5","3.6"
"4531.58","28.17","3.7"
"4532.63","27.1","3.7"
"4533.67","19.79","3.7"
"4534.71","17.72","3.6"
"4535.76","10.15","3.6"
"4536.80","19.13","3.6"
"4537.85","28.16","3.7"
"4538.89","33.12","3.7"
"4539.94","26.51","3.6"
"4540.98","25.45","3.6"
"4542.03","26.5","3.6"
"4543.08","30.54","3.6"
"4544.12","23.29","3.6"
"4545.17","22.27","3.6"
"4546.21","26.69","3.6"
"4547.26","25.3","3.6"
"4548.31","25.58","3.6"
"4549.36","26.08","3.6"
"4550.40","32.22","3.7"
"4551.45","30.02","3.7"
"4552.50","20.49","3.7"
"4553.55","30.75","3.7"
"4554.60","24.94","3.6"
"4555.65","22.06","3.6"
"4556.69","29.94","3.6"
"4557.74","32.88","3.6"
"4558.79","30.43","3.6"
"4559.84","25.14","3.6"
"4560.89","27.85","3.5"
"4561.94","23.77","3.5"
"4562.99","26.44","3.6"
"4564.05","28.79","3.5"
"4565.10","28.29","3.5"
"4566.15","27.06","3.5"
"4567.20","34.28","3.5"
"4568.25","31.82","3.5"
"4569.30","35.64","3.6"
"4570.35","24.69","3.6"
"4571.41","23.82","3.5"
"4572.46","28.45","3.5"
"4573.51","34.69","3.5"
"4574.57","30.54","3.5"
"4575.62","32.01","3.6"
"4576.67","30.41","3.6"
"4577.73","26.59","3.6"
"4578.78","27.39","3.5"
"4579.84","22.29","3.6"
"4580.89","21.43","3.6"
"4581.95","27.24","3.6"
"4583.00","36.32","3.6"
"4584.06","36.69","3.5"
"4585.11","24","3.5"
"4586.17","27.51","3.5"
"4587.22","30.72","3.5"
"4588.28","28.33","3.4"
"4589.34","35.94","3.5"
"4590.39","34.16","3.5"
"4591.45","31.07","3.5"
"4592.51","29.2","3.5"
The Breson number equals 4.0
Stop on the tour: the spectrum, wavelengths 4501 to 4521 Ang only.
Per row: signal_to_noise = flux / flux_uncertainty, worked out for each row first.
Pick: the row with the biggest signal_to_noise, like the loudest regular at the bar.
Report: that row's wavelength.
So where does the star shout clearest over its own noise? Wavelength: 4504.53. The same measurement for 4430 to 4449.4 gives 4446.82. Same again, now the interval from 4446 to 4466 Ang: 4446.82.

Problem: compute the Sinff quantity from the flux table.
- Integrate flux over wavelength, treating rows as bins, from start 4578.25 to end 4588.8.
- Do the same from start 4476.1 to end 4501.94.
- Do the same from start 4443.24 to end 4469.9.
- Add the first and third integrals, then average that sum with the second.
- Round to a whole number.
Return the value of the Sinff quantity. 705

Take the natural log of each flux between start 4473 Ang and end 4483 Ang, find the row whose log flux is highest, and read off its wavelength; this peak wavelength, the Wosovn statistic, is 4477.65 Ang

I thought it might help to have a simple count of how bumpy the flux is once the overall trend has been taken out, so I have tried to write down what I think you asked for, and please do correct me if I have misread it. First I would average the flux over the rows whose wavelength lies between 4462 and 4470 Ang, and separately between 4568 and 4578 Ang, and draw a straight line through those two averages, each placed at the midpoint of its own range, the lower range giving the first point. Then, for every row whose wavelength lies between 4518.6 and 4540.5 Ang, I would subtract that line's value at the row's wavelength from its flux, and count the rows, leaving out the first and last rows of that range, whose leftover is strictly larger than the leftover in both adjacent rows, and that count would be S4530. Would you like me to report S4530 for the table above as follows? 5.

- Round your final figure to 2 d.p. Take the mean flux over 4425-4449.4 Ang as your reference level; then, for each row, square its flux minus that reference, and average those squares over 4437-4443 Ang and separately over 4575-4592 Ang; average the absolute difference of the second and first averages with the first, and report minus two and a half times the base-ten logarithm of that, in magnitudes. -4.18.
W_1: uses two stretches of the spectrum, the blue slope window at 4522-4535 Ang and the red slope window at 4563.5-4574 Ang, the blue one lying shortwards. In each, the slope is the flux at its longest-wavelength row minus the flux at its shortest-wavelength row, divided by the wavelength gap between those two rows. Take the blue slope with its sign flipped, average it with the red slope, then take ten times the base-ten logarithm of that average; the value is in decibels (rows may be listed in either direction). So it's -1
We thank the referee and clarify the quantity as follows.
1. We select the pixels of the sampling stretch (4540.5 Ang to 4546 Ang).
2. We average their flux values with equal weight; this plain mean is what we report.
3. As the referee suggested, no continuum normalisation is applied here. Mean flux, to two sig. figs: 26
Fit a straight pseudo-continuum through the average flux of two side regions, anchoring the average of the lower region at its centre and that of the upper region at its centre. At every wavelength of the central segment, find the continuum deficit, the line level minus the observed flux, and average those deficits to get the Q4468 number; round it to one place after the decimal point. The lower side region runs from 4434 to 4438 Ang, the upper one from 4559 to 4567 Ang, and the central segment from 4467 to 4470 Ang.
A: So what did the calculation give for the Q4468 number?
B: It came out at -0.2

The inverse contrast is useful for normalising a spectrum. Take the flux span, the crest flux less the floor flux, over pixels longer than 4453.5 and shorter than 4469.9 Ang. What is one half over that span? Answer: 0.031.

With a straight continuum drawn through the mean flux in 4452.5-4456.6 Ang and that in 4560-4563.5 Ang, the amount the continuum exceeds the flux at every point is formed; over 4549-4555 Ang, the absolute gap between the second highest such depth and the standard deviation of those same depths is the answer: 4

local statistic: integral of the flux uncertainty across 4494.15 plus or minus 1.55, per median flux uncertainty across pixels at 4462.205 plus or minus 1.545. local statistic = 3.02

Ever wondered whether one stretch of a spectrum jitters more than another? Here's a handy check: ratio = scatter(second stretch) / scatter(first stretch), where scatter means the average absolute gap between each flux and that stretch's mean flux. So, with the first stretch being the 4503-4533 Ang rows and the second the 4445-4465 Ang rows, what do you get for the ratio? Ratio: 1.2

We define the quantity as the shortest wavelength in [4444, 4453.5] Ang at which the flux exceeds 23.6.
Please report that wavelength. 4445.80 Ang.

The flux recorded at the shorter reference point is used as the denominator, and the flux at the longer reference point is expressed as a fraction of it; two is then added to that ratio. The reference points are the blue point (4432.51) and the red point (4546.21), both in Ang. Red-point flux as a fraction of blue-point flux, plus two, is 3.07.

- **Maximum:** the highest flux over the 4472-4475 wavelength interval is 28.99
